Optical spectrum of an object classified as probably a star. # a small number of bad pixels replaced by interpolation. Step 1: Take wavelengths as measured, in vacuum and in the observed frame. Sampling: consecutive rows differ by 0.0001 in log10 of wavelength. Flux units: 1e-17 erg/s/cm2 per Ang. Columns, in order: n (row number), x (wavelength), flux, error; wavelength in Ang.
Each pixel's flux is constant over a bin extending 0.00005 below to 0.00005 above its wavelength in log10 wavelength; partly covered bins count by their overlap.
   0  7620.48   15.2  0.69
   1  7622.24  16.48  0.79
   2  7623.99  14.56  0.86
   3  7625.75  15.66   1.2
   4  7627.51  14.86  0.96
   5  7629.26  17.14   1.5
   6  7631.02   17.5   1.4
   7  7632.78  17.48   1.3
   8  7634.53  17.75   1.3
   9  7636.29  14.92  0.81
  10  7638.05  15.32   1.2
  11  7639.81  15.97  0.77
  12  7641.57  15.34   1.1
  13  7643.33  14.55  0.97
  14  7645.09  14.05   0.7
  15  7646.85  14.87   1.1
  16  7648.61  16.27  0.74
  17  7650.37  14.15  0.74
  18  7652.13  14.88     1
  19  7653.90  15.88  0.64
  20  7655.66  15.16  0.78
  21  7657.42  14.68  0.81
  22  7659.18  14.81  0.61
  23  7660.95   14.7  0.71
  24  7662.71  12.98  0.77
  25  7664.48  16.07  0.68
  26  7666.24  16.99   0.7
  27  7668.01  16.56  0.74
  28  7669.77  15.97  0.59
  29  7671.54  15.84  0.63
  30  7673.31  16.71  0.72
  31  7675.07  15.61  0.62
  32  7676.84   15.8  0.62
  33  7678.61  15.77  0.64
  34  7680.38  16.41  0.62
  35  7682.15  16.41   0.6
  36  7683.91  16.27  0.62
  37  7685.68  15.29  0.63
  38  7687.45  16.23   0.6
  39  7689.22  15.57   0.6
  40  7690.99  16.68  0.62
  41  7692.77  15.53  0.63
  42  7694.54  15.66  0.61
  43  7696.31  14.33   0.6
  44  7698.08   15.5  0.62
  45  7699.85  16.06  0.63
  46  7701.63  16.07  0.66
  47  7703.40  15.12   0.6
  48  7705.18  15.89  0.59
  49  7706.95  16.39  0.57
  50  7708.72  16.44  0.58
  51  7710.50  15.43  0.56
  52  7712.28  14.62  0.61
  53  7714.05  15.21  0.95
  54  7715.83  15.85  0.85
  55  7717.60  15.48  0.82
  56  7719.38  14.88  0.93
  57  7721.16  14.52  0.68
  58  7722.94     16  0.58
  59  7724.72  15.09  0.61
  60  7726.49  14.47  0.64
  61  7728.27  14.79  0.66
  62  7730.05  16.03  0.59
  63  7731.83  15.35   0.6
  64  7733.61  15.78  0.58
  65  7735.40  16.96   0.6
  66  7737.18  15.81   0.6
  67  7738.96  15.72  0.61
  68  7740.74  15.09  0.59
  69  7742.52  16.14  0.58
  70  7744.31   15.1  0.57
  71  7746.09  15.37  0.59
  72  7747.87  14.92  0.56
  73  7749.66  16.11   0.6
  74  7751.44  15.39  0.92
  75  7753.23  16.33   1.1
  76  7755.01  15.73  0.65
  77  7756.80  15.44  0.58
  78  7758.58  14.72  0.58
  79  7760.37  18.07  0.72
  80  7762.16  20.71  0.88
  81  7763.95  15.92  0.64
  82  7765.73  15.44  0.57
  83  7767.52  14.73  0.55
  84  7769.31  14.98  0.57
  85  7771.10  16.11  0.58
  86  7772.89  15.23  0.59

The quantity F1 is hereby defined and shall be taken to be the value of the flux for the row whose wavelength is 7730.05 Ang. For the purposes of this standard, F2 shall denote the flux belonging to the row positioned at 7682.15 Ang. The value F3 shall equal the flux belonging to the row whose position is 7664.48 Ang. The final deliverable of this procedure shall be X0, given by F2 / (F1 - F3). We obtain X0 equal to -410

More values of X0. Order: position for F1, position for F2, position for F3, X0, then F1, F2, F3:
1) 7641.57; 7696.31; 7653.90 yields -27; 15.34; 14.33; 15.88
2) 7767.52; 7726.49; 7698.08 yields -19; 14.73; 14.47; 15.5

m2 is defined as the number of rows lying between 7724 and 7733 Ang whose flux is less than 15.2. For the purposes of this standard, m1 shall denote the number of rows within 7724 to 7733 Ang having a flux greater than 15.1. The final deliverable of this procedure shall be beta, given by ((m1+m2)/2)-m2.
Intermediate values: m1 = 2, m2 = 3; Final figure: -0.5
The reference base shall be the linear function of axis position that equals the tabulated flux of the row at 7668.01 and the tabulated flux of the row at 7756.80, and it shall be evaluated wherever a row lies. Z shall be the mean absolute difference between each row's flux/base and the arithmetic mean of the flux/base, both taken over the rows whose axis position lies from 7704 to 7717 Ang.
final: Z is 0.031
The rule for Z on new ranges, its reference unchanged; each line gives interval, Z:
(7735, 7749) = 0.031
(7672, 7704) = 0.028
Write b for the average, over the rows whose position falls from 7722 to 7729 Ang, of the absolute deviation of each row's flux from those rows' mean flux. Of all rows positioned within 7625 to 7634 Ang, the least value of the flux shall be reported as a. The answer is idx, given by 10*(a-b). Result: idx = 144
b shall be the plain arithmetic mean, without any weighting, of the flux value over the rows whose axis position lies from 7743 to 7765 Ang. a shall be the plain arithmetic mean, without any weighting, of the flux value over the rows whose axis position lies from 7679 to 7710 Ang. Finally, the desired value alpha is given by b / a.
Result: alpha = 1.02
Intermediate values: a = 15.9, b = 16.2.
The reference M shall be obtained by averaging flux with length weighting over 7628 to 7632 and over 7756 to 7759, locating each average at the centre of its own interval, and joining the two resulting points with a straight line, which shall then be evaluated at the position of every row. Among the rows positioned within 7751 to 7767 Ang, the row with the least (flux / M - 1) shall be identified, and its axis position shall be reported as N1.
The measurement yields 7758.58 Ang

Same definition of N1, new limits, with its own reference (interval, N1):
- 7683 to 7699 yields 7696.31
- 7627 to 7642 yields 7627.51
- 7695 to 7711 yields 7696.31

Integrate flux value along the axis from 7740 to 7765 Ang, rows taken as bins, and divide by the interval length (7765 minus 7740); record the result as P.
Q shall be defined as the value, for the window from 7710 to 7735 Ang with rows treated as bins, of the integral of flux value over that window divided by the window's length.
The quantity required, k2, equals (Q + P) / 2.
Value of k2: 15.7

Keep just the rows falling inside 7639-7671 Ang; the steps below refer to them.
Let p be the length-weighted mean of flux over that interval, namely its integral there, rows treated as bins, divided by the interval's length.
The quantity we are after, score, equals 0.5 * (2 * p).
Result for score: 15.2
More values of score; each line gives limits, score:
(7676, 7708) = 15.8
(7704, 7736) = 15.5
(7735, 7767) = 16.0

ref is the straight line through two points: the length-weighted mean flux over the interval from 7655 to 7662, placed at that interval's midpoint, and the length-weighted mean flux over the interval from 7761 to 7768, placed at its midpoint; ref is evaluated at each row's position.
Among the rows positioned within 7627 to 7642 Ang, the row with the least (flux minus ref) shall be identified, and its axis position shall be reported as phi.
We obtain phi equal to 7636.29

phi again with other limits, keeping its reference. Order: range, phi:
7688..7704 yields 7696.31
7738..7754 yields 7747.87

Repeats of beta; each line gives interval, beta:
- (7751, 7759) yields 1.5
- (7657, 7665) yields -1.5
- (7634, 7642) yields 1.5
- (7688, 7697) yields 1.5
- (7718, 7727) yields -1.5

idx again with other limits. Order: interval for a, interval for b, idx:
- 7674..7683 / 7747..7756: 152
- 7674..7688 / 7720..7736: 146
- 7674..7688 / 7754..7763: 133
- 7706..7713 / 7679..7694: 142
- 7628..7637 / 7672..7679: 146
